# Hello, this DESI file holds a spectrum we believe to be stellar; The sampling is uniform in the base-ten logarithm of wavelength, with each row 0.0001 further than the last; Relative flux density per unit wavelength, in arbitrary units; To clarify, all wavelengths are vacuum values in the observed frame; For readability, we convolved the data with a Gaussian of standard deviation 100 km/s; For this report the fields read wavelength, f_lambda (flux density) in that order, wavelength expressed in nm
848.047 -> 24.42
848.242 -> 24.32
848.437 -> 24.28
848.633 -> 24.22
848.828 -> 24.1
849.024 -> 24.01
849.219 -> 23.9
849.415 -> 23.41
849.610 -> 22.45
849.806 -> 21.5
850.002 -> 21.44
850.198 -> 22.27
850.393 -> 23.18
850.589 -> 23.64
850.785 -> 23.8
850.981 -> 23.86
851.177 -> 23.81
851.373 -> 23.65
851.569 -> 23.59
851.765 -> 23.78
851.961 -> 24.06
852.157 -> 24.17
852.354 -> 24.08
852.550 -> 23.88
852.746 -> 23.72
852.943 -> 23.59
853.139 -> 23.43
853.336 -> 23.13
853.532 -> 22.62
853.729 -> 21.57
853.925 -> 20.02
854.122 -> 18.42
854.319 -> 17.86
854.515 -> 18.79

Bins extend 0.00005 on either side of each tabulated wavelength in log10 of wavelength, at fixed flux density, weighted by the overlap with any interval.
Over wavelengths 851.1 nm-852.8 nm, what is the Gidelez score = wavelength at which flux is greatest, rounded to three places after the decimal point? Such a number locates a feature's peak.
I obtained 852.157 nm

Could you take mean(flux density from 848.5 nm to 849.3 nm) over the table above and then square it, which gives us 579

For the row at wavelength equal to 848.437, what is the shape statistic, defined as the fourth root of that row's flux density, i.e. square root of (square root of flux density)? 2.22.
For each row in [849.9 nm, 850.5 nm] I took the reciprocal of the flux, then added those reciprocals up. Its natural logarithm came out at -2.00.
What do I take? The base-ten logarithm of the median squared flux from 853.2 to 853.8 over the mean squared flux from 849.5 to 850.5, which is 0.02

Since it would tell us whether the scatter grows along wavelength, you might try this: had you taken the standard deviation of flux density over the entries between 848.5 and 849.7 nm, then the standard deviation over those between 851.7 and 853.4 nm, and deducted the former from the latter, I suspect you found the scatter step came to -0.3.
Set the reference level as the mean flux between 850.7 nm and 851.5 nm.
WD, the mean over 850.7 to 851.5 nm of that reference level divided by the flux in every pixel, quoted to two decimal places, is 1.00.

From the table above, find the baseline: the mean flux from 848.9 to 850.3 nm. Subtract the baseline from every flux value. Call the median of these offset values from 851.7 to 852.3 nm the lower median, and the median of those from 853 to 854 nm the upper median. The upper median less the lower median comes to -1.4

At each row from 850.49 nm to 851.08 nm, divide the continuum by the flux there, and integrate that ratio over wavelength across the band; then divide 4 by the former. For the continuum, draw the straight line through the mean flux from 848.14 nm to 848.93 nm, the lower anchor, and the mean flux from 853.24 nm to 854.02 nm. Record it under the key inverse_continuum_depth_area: 7.0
